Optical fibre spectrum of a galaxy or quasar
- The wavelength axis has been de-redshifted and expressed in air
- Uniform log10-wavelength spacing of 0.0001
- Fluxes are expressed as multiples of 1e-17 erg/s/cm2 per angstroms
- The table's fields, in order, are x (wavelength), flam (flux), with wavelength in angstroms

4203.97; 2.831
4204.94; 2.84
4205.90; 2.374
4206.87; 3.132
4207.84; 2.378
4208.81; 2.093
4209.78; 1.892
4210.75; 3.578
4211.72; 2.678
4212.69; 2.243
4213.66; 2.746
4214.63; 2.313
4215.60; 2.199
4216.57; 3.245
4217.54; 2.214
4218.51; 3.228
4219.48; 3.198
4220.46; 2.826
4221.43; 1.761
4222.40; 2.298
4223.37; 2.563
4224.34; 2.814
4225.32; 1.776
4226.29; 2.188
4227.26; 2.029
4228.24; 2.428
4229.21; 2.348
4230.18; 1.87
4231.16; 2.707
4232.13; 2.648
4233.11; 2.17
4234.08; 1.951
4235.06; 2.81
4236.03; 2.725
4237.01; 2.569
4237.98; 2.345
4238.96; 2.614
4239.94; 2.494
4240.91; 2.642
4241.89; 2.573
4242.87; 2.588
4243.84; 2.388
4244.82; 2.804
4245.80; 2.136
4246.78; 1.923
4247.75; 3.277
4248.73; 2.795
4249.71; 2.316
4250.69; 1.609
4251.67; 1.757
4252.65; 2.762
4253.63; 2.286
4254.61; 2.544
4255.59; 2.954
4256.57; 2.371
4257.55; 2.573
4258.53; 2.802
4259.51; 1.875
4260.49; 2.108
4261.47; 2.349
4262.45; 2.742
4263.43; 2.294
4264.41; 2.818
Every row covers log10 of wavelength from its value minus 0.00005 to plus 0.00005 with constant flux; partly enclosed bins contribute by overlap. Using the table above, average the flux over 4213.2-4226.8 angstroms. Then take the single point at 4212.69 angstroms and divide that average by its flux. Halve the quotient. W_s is 0.56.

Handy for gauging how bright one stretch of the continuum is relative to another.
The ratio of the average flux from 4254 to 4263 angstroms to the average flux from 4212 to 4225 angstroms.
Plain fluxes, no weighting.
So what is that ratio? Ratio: 0.96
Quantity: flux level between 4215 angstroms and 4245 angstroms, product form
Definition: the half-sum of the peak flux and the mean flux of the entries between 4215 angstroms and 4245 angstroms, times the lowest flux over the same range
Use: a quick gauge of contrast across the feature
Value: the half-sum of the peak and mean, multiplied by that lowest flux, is 5.0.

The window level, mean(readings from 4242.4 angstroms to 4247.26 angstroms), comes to 2.37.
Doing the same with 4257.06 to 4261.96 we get 2.34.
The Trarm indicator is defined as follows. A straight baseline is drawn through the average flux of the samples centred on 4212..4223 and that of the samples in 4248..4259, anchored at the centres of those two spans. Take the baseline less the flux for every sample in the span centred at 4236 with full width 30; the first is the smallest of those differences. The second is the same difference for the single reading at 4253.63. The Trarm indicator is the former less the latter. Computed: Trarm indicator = -0.97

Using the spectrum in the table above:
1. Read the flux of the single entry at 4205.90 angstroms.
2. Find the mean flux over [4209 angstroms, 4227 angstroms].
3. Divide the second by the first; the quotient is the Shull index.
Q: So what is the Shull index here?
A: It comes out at 1.07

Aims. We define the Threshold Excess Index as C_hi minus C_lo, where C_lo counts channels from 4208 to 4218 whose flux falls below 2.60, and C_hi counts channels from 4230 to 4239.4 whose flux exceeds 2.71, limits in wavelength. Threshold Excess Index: -4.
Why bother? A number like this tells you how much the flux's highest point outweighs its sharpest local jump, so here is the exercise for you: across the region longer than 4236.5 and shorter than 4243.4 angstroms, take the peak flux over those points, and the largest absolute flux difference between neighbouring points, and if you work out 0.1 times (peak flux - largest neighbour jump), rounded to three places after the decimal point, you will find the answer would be 0.237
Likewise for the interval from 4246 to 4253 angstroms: 0.192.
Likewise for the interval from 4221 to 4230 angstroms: 0.178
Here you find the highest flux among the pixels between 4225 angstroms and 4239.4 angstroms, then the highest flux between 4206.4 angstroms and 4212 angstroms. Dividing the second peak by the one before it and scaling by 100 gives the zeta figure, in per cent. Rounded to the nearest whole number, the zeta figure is 127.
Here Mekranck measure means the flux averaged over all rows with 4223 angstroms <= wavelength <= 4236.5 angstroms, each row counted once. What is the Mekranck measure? 2.36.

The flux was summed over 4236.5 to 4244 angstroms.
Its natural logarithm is 3.0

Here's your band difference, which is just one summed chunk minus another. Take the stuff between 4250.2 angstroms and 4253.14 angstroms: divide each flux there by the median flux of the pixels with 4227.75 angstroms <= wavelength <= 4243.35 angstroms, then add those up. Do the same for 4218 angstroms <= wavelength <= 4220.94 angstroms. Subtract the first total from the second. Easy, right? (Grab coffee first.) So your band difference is 1.2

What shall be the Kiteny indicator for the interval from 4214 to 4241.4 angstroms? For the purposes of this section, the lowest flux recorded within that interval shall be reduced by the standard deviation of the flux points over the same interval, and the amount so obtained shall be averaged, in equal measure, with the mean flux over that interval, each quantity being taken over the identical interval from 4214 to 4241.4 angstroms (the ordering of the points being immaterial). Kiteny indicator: 1.91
